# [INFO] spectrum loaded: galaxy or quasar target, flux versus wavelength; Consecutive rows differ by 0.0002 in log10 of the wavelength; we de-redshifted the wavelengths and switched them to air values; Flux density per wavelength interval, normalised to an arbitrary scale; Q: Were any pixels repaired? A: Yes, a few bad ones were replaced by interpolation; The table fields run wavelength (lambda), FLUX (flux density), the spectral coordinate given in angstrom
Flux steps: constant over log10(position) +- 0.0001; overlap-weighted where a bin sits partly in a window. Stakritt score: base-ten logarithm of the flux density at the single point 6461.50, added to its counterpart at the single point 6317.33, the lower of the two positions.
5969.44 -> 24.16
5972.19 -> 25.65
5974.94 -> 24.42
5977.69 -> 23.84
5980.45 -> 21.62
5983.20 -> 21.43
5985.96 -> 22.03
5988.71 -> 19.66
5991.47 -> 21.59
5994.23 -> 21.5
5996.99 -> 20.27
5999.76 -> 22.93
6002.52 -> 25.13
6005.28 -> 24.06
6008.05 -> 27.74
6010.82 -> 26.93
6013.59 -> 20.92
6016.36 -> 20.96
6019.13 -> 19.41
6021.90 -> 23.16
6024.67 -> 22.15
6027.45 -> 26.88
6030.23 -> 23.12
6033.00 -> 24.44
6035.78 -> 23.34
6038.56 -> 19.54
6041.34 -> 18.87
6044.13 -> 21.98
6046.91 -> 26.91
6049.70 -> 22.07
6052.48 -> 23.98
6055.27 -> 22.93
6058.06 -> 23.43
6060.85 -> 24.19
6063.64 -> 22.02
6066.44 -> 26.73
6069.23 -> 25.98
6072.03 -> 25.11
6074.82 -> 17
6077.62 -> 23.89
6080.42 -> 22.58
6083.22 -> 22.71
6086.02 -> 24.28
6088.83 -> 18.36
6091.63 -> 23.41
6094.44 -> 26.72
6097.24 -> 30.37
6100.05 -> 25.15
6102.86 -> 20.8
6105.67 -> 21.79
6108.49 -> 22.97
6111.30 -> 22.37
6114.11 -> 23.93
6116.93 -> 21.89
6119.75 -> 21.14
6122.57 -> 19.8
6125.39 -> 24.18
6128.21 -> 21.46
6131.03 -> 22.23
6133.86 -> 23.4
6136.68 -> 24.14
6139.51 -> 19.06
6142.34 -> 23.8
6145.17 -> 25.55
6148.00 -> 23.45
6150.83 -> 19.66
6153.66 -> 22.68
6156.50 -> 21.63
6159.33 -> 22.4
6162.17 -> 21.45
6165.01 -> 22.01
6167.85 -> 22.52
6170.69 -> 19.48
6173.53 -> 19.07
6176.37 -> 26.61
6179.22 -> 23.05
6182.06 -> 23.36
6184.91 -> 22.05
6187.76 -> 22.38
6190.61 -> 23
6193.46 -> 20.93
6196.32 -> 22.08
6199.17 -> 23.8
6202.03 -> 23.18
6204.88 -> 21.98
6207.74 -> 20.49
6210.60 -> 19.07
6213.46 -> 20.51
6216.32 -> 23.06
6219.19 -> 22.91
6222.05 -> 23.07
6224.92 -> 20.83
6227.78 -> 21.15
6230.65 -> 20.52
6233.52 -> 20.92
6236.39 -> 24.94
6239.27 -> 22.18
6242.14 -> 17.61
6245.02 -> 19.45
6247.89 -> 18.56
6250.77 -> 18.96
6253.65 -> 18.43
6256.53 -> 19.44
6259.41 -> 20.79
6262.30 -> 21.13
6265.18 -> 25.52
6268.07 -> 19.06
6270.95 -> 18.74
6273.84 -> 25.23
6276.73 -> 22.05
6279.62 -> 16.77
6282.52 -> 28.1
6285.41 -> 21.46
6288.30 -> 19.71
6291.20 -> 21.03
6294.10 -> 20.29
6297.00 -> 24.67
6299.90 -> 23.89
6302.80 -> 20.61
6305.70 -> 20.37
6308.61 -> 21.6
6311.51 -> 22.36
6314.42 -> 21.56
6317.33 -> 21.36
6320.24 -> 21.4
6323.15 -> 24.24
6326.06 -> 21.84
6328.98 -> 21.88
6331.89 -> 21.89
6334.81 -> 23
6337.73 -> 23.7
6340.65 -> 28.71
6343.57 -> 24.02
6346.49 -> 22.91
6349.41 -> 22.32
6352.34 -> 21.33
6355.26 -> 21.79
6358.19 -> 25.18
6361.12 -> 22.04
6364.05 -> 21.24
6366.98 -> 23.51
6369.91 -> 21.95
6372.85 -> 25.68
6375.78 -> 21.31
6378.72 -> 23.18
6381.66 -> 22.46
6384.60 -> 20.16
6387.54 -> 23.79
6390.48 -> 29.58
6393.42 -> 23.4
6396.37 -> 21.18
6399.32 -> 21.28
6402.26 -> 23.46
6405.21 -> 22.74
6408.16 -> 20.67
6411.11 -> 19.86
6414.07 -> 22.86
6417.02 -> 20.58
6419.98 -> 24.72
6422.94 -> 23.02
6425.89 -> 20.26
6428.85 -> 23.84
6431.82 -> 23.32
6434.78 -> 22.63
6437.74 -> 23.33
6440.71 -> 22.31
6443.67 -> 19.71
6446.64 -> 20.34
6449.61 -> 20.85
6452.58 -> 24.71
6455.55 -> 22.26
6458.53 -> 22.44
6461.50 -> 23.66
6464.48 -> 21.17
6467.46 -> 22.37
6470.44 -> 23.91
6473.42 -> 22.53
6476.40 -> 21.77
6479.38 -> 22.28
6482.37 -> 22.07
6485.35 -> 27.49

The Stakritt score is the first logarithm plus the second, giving 2.70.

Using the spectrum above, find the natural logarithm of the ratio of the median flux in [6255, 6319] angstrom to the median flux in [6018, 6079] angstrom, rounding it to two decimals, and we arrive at -0.09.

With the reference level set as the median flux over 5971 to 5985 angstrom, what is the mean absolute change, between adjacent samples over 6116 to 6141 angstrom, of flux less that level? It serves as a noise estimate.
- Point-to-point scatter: 2.1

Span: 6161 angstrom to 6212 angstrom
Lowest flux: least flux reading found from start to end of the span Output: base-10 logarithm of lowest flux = 1.28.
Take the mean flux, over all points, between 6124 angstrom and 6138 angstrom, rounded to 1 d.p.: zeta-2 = 23.1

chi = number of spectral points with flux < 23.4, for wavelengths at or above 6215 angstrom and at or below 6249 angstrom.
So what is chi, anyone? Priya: 11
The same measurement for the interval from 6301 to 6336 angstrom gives 11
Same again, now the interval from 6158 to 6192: 11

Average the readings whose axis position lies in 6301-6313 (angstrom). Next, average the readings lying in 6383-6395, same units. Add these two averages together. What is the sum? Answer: 45.5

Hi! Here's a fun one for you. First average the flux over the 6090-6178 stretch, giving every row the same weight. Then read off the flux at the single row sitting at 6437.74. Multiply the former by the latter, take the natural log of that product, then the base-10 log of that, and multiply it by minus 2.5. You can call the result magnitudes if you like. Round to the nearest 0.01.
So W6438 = -1.99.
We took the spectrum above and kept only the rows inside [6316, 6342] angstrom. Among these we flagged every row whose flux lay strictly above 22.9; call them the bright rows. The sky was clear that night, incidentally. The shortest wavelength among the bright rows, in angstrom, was 6323.15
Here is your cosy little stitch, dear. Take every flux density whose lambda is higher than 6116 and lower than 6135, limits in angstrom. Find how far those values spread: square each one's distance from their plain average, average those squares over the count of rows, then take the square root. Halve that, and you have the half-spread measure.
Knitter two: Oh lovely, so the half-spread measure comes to 0.67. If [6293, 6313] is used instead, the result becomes 0.81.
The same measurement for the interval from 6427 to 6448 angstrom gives 0.73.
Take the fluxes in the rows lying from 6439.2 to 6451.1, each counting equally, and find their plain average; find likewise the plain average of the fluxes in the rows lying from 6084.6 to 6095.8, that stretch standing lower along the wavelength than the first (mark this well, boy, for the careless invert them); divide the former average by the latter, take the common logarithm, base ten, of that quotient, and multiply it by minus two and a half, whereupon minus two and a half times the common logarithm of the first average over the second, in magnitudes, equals 0.12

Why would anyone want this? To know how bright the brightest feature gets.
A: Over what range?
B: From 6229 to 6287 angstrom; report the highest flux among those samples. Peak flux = 28.1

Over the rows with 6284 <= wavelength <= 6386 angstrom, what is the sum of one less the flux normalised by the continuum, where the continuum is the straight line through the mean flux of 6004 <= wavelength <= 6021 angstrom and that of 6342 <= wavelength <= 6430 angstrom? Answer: 0.54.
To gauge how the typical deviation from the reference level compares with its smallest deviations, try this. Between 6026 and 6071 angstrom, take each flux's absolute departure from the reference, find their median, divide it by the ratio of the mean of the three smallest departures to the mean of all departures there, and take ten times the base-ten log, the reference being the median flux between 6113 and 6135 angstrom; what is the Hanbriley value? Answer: 20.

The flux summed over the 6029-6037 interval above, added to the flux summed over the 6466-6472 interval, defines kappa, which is 117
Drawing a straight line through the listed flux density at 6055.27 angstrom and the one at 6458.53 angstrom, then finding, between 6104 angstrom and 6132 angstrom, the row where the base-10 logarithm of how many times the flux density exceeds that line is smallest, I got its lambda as 6122.57 angstrom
